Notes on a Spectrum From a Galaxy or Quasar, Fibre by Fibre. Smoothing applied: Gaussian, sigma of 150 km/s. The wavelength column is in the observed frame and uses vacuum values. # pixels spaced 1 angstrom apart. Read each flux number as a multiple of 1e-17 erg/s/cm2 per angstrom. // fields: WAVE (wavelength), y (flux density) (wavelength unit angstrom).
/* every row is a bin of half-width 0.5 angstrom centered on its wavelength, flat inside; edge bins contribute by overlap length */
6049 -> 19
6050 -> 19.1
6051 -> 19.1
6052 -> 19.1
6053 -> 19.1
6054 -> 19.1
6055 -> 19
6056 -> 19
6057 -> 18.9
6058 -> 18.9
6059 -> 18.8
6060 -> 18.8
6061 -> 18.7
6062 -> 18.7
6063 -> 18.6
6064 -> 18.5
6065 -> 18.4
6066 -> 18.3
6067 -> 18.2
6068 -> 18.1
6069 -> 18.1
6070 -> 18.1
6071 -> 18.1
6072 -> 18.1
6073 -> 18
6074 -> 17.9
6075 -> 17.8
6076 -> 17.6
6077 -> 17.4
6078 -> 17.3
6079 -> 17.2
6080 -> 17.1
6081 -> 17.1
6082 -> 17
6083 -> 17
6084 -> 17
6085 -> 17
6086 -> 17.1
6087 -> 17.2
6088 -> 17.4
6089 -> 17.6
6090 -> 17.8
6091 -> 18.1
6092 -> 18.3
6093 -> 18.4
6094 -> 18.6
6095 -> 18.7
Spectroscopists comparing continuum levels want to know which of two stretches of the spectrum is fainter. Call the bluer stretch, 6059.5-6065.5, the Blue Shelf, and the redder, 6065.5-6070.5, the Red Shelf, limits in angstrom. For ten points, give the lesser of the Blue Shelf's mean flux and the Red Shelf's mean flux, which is 18.2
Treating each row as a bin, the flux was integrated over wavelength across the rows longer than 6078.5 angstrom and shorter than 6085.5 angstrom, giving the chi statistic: 119.4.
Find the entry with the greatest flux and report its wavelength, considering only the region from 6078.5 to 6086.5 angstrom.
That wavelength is 6079 angstrom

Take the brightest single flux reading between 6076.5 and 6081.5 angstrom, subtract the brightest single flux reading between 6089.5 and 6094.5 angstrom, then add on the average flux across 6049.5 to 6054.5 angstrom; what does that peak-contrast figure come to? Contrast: 17.9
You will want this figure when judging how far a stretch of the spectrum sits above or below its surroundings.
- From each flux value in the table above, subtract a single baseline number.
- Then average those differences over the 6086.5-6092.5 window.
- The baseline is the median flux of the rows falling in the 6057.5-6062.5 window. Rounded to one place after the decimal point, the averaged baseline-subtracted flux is -1.1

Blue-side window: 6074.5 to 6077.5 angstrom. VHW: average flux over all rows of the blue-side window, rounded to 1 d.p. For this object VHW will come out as 17.6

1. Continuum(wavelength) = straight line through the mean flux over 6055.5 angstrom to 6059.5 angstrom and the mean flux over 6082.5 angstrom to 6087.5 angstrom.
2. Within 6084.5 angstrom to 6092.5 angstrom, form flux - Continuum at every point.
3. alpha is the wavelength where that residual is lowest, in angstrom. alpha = 6085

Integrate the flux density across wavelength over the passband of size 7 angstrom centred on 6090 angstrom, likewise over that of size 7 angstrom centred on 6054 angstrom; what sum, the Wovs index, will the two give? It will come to 258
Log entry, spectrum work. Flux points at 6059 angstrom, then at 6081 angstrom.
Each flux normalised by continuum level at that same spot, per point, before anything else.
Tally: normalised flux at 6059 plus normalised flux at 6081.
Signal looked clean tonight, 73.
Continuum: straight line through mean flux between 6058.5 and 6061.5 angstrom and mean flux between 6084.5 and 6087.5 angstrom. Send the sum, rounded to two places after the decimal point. 1.98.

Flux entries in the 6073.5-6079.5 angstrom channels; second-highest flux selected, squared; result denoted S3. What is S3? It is 317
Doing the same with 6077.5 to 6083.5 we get 296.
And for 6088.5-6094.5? 339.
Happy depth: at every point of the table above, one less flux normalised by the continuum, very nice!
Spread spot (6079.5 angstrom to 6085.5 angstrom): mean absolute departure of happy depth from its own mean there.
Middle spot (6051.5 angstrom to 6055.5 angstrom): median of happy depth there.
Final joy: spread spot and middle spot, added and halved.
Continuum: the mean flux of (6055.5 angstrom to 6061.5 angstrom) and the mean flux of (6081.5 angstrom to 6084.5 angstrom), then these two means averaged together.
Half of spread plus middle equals -0.032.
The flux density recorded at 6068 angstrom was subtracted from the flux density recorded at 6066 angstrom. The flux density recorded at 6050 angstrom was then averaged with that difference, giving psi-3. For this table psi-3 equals 9.65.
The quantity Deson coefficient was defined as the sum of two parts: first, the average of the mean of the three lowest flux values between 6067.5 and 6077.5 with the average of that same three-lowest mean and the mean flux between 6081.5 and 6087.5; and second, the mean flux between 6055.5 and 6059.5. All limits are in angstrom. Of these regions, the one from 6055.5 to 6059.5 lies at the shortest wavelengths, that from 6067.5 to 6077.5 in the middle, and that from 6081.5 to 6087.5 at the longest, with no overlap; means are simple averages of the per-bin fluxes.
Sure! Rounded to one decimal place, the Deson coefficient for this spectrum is 36.4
